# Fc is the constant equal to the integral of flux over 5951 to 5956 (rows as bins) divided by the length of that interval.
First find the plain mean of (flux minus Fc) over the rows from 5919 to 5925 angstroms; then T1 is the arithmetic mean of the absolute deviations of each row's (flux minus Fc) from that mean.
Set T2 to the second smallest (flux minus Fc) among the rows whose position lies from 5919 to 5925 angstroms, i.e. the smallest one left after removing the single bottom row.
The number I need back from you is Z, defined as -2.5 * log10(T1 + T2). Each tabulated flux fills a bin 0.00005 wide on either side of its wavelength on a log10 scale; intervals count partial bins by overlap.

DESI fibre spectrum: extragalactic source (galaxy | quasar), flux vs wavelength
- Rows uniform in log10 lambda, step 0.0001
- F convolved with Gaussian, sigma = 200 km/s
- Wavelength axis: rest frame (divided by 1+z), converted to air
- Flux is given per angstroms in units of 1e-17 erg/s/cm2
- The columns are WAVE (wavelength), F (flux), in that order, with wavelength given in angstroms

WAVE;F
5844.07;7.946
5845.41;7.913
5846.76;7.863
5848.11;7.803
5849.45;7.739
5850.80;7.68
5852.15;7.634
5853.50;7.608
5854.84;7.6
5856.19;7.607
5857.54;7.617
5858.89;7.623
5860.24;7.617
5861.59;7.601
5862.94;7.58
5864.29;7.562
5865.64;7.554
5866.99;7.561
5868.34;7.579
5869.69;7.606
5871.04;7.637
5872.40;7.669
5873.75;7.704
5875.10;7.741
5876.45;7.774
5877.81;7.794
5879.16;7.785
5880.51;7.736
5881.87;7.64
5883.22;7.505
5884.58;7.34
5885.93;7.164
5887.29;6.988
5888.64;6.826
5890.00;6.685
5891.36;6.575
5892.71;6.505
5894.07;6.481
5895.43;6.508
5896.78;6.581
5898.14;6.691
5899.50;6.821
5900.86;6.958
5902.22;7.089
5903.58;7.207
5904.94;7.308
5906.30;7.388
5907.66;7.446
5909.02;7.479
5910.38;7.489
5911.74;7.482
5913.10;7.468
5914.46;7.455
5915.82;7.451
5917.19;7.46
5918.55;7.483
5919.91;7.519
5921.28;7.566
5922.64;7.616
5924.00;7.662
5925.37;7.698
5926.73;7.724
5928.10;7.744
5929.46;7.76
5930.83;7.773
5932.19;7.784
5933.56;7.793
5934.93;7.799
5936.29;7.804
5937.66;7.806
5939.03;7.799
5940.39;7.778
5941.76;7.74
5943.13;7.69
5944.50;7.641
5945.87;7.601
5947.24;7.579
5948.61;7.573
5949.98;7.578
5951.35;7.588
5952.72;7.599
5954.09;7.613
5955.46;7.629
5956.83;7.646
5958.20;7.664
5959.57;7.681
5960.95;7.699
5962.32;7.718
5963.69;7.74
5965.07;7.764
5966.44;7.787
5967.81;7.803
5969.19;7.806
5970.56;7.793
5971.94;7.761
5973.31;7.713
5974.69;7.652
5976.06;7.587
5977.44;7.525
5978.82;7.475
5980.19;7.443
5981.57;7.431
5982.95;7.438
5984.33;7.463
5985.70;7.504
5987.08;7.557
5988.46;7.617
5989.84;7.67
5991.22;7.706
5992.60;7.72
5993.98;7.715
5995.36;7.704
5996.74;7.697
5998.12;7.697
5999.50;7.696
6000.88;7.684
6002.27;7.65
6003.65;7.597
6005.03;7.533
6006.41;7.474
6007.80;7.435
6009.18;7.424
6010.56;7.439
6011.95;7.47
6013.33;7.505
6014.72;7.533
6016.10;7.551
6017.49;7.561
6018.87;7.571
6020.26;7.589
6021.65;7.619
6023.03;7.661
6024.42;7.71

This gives 6.5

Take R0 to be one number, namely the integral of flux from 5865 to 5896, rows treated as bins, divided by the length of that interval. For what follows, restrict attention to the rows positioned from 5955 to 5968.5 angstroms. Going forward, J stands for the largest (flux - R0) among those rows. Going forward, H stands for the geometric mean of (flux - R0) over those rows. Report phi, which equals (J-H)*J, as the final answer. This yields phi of 0.05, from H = 0.39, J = 0.48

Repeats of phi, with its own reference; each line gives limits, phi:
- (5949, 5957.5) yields 0.01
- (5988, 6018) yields 0.06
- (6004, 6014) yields 0.01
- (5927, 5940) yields 0.01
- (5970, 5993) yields 0.11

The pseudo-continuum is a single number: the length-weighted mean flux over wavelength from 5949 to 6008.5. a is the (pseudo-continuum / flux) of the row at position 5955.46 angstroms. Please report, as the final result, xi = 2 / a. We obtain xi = 2.00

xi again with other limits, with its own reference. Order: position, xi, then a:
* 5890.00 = 1.75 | 1.14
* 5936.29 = 2.04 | 0.98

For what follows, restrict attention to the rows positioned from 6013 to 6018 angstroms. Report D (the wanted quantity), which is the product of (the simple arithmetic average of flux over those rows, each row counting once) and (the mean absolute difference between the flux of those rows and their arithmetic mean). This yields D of 0.1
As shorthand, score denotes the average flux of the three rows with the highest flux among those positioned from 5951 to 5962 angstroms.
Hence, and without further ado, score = 7.681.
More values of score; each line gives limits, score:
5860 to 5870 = 7.608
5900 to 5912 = 7.483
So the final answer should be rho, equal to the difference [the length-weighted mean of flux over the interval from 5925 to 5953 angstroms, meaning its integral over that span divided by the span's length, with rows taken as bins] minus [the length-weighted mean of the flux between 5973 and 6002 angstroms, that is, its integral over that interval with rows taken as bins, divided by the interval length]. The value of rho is 0.1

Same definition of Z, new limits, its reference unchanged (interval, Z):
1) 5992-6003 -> 2.7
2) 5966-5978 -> 3.1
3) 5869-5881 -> 2.7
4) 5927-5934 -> 2.0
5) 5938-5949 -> 3.4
